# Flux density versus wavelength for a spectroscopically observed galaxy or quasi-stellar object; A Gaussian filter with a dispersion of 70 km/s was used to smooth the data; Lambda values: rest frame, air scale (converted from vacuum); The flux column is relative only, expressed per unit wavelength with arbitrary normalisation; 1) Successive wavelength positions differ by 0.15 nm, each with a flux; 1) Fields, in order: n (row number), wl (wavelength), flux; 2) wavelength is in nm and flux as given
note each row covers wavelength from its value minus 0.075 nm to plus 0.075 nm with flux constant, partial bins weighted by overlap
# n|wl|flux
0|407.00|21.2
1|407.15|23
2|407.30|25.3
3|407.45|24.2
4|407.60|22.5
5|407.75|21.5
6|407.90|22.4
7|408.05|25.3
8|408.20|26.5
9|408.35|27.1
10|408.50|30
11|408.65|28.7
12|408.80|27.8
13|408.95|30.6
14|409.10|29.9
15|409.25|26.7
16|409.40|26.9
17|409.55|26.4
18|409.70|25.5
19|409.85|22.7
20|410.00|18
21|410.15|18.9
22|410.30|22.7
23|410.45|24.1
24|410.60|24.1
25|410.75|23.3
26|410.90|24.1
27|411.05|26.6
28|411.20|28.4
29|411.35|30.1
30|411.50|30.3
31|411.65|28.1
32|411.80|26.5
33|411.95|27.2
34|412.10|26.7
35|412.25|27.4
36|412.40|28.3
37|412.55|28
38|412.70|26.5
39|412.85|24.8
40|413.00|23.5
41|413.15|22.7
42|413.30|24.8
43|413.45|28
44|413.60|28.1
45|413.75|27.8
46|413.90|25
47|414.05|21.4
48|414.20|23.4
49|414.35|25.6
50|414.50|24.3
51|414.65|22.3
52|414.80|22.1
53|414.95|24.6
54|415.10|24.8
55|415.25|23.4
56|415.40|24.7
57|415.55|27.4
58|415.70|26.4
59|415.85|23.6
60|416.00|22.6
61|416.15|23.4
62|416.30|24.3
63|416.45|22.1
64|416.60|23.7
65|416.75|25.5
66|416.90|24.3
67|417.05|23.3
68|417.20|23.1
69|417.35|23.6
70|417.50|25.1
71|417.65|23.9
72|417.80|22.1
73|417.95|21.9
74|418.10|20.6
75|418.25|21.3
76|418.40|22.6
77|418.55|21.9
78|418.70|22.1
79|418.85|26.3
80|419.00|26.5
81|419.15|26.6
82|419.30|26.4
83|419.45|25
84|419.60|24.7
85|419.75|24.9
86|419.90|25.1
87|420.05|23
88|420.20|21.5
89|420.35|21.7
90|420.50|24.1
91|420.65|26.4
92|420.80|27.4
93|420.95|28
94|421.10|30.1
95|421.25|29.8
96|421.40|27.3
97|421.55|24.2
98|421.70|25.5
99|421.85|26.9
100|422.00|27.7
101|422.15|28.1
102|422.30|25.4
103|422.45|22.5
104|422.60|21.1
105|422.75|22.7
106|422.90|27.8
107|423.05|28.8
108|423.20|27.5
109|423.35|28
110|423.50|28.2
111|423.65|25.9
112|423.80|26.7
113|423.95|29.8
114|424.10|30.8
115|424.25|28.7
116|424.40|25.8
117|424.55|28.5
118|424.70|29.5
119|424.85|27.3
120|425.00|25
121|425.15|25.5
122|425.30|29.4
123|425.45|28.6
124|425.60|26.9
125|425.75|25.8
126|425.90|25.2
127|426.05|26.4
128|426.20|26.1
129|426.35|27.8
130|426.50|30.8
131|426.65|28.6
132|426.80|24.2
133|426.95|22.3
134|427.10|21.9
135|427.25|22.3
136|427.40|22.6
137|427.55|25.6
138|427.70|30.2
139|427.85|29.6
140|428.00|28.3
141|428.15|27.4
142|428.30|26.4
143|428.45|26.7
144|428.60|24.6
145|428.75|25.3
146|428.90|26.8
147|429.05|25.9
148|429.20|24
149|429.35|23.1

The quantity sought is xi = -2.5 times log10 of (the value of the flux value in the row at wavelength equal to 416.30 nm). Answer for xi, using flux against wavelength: -3.46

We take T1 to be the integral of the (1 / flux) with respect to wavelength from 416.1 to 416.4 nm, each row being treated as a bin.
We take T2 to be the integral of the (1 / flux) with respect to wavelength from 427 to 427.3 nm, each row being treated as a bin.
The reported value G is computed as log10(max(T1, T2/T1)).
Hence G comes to 0.031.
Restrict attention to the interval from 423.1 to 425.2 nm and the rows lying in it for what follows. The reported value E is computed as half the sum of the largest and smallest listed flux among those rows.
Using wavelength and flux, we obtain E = 27.9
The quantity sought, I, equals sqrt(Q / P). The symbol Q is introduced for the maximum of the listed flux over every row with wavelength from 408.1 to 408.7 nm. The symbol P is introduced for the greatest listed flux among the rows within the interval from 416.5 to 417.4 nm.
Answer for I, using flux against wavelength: 1.08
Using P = 25.5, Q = 30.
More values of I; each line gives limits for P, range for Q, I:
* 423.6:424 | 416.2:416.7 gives 0.90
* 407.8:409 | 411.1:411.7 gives 1.00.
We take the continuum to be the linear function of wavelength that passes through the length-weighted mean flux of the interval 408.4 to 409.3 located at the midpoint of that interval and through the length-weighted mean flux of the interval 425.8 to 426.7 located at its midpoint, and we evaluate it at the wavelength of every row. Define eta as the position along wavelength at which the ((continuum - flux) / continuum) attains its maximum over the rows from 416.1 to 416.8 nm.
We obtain 416.45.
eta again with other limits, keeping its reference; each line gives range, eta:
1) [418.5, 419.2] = 418.55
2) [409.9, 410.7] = 410.00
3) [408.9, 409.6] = 409.55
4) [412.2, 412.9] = 412.85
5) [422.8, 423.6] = 423.20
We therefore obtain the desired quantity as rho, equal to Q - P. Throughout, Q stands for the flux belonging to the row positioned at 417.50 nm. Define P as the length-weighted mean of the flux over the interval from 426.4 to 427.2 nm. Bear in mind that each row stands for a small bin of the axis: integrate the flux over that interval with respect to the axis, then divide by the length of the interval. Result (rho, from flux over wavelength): -0.4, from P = 25.5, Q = 25.1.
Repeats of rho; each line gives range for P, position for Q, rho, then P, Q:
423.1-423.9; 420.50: -3.3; 27.4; 24.1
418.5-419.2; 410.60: -0.6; 24.7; 24.1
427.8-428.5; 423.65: -1.7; 27.6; 25.9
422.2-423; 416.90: 0.1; 24.2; 24.3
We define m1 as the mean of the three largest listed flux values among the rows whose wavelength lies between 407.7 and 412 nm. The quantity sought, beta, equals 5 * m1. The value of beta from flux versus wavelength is 152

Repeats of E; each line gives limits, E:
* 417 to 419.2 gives 23.6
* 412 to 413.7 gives 25.5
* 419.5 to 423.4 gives 25.6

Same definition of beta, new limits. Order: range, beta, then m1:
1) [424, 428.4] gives 153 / 30.6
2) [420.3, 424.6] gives 151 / 30.2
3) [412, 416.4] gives 141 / 28.1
